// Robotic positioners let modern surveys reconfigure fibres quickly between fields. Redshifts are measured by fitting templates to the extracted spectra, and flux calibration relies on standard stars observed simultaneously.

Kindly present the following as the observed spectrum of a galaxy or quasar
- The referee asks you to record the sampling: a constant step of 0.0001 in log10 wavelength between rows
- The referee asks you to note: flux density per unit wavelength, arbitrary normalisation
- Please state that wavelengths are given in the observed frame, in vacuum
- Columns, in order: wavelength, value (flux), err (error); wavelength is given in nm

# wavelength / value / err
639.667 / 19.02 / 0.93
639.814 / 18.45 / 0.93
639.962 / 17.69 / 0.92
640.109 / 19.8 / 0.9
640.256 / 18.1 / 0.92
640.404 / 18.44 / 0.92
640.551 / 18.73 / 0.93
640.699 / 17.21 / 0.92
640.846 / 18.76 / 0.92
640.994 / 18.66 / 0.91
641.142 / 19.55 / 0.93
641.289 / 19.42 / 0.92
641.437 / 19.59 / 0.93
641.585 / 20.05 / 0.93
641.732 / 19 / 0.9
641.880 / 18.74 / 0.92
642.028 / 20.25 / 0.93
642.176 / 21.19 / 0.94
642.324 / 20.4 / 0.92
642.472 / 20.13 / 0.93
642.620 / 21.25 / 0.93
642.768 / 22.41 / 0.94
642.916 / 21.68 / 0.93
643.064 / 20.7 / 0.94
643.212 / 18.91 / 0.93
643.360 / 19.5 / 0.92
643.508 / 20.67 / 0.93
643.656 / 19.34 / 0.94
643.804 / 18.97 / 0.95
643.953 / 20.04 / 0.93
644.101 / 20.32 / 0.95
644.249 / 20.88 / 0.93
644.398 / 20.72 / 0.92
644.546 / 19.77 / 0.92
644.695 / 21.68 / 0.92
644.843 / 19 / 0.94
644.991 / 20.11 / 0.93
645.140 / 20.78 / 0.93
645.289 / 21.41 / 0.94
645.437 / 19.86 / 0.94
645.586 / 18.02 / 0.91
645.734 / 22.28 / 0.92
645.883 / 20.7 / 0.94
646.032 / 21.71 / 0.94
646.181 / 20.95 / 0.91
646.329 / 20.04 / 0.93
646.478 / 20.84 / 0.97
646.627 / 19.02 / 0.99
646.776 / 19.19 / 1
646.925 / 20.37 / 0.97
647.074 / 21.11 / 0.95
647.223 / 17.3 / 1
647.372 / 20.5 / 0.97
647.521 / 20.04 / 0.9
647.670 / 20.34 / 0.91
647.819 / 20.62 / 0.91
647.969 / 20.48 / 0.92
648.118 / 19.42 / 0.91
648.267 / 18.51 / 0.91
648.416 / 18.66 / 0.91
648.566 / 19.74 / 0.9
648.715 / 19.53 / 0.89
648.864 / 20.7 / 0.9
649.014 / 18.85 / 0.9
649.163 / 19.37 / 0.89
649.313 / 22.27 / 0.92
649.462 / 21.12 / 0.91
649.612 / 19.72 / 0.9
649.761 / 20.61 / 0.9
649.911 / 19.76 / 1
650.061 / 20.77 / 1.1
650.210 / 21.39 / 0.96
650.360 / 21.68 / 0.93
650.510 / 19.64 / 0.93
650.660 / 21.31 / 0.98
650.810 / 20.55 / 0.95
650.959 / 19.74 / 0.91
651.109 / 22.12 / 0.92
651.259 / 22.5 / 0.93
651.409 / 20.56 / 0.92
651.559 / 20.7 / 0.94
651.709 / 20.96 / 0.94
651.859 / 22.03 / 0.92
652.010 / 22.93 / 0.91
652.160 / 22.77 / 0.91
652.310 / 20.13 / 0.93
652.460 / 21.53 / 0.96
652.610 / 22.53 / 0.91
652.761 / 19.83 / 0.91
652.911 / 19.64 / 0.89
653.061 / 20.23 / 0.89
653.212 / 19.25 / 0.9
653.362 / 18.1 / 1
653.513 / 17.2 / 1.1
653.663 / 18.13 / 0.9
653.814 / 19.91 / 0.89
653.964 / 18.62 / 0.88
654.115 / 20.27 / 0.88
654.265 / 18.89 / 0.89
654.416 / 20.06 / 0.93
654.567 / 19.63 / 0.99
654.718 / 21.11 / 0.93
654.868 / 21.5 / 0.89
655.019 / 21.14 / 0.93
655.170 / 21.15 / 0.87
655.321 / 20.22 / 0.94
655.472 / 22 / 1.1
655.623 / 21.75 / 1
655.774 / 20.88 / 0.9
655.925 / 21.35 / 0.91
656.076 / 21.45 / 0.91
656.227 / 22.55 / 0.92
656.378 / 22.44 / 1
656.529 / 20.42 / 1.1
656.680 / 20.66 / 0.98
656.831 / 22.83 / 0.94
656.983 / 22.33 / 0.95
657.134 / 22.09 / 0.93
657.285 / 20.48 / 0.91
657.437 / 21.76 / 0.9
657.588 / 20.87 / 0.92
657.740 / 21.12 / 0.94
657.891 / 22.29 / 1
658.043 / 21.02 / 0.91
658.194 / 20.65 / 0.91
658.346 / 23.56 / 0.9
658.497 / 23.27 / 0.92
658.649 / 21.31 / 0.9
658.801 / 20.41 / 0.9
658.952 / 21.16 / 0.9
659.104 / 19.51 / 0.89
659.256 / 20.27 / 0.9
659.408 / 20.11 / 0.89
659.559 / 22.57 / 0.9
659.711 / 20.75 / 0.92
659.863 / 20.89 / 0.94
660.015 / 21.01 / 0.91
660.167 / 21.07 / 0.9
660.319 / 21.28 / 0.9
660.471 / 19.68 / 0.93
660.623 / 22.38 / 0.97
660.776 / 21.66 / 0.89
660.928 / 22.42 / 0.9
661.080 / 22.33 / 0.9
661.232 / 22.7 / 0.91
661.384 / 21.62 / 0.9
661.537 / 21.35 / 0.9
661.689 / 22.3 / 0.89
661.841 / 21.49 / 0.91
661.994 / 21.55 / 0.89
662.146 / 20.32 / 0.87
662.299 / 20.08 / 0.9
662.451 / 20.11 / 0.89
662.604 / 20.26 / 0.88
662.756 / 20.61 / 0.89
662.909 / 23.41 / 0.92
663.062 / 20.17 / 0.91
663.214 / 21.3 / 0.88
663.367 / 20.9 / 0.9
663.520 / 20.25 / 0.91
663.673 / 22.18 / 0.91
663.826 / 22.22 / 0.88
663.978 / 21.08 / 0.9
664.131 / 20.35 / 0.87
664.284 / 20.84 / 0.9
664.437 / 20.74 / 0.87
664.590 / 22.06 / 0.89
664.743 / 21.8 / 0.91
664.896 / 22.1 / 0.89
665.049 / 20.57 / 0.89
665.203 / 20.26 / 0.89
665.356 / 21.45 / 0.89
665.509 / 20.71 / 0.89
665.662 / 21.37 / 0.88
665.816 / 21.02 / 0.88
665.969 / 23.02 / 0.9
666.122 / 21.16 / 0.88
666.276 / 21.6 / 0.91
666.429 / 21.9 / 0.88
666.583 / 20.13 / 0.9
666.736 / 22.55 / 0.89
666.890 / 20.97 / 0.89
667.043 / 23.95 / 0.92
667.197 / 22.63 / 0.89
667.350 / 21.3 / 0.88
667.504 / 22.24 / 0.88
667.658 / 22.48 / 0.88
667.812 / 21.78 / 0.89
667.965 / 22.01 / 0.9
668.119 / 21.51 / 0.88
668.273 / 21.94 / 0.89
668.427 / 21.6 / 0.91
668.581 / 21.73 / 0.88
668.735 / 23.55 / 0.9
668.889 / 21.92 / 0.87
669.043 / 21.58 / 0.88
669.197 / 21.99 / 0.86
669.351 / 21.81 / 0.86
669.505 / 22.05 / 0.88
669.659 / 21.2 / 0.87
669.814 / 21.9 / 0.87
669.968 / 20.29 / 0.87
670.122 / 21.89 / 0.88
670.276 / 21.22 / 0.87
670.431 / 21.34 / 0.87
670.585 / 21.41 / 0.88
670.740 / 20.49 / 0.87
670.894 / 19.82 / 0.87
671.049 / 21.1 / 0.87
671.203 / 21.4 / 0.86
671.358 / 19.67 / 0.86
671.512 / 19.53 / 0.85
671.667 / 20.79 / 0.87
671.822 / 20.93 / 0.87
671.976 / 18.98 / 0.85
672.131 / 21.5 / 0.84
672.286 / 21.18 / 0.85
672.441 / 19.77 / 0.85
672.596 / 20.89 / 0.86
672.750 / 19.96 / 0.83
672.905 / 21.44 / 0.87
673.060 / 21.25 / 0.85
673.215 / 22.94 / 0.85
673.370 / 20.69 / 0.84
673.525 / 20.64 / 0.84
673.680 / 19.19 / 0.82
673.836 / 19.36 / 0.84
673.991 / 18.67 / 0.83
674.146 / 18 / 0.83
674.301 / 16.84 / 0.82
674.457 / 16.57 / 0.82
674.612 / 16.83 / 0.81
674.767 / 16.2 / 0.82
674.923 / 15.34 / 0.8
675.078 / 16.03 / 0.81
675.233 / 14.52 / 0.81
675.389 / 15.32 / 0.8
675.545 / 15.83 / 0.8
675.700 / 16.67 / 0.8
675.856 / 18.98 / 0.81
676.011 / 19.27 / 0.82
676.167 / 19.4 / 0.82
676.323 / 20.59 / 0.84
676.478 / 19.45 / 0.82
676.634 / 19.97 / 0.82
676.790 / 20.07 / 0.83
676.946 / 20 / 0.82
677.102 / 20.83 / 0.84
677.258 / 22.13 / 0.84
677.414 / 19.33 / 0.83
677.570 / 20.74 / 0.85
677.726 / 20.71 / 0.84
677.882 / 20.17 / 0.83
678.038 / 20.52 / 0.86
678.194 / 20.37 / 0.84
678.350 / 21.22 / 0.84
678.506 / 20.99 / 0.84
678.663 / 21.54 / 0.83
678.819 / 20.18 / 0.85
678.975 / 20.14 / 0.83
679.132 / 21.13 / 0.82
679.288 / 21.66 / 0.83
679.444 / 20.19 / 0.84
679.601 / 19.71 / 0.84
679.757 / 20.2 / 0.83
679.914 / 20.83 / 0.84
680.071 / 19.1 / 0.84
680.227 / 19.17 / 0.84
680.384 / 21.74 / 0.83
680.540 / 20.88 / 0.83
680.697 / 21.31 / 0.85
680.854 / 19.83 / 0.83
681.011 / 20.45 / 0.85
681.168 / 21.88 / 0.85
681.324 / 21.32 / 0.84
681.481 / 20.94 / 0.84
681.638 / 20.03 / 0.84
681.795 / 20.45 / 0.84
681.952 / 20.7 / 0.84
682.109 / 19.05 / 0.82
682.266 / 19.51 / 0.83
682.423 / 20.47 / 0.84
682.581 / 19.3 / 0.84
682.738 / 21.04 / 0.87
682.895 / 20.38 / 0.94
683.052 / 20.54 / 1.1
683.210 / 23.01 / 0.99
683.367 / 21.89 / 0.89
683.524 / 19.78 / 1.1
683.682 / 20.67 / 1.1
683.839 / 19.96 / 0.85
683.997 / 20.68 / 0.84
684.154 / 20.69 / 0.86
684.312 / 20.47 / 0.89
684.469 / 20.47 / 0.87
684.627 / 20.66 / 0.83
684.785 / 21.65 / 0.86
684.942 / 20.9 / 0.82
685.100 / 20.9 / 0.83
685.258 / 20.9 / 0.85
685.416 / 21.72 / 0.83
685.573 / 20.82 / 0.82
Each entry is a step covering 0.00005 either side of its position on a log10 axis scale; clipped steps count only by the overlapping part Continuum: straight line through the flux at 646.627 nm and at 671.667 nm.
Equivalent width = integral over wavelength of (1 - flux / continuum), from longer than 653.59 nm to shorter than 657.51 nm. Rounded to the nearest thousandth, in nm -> -0.251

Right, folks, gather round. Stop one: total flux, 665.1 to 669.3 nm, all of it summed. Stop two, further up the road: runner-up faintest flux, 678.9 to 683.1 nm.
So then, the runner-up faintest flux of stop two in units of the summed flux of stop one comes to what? 0.0325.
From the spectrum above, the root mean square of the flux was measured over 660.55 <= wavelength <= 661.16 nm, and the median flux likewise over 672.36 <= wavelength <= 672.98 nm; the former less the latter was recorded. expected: 1.8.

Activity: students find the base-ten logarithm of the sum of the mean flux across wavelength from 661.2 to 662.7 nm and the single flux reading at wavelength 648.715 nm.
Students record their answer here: 1.61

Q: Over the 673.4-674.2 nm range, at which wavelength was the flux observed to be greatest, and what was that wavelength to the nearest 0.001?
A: 673.525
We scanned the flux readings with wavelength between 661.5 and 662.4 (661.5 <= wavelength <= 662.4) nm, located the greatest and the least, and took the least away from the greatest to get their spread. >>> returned 2.22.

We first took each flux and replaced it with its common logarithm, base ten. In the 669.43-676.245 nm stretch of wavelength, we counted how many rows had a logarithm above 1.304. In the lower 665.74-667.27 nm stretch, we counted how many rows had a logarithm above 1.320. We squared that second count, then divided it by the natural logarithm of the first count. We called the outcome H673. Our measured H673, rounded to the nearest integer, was 27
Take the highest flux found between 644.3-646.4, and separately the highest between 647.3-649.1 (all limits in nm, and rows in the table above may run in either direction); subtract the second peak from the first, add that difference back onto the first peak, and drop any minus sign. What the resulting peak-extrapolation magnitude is 23.9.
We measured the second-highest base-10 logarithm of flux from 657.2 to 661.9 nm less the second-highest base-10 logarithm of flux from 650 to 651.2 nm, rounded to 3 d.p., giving 0.031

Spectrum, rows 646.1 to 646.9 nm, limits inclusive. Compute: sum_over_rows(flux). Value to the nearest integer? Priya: 100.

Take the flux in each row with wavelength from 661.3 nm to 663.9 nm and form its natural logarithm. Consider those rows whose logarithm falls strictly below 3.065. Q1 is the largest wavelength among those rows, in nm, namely 663.520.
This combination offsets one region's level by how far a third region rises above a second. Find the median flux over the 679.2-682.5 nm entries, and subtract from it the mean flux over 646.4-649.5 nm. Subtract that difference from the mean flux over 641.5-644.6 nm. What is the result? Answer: 19.7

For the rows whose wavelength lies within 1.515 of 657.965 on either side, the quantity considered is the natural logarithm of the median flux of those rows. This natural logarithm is 3.048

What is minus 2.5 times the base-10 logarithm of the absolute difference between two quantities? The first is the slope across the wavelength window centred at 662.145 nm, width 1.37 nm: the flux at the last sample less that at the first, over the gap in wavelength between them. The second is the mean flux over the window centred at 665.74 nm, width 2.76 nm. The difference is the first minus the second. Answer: -3.36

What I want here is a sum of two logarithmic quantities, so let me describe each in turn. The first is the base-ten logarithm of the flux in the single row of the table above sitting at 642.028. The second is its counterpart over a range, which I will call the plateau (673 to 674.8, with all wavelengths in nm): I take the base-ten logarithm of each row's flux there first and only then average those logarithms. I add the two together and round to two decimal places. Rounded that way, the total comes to 2.58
